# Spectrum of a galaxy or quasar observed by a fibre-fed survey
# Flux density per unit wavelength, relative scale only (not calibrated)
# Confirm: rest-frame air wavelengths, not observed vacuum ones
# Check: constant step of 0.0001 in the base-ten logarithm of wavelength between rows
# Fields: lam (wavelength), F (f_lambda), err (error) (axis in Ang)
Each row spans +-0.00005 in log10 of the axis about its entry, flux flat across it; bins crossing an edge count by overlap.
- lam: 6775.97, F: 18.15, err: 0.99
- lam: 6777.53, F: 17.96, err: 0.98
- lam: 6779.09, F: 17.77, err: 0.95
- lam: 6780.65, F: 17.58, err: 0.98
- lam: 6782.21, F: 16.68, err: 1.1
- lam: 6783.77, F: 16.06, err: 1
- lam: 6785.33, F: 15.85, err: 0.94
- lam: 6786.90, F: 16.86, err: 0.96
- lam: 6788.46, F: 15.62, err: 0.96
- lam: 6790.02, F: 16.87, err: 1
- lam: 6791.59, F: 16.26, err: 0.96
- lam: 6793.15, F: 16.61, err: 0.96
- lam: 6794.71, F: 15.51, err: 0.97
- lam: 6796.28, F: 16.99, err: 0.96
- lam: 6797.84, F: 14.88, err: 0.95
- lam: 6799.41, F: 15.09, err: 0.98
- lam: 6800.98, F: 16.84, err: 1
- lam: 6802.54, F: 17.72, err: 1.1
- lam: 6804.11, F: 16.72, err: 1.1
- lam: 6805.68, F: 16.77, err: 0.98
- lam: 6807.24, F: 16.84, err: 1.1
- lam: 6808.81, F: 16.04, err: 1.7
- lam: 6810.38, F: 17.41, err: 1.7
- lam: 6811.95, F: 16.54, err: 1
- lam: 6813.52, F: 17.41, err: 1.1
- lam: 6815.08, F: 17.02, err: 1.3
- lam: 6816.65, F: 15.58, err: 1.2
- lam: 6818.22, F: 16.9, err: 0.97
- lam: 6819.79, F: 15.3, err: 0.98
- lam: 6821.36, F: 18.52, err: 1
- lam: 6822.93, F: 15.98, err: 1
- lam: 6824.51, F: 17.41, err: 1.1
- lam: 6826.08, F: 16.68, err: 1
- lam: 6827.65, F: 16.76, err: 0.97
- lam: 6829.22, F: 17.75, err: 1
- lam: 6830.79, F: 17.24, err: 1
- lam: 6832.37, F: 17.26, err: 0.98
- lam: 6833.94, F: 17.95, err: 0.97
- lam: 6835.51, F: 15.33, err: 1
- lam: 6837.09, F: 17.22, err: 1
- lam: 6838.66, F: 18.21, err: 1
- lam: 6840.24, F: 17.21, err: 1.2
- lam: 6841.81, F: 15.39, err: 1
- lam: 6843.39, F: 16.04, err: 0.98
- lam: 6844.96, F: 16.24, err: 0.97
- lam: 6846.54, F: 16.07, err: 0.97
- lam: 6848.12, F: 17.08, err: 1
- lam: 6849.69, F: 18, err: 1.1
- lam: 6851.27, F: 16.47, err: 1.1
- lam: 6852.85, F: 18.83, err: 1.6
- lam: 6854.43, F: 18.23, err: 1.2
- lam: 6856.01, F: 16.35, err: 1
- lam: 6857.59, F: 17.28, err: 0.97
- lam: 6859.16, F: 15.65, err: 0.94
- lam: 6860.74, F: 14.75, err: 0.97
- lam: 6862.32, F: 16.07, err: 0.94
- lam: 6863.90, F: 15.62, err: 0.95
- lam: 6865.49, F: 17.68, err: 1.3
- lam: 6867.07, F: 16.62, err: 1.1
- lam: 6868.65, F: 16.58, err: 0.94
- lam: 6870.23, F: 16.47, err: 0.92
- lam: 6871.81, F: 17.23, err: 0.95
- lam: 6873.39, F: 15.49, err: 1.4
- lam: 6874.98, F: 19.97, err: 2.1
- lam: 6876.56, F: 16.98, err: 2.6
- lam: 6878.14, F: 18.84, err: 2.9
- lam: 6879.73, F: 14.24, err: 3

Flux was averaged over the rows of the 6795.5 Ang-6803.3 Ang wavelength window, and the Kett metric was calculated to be 16.3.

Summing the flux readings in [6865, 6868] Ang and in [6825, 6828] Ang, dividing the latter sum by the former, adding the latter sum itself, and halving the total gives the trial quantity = 17.2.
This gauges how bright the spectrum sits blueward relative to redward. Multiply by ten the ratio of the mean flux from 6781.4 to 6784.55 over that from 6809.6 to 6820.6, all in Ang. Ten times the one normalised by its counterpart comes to 9.9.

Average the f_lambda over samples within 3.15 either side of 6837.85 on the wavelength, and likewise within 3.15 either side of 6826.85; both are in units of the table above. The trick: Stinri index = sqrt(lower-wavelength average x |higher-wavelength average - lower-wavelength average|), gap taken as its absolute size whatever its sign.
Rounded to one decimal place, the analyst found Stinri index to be 1.6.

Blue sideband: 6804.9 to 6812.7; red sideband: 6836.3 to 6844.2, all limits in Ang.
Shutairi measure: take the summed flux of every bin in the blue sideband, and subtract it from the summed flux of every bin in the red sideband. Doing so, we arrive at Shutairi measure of 0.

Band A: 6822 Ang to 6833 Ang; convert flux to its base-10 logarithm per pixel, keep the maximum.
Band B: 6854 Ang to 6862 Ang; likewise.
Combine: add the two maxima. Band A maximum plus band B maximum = 2.51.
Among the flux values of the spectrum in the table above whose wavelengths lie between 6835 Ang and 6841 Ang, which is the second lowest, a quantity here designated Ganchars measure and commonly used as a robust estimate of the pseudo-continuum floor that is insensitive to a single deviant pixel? 17.21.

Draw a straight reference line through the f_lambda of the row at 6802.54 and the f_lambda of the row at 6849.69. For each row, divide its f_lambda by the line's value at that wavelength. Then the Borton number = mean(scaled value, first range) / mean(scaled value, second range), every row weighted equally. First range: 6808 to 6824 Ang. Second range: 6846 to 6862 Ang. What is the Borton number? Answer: 1.00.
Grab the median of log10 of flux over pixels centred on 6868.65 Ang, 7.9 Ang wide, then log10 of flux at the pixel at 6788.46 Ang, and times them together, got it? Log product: 1.46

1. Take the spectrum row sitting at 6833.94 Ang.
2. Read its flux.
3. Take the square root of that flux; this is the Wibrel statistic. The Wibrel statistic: 4.24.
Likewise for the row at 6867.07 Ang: 4.08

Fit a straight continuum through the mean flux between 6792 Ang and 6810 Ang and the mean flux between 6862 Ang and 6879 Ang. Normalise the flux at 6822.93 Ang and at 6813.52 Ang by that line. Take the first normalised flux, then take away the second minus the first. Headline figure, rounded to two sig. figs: 0.87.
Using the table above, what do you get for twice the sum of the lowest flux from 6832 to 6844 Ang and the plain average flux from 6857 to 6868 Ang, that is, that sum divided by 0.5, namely 63.1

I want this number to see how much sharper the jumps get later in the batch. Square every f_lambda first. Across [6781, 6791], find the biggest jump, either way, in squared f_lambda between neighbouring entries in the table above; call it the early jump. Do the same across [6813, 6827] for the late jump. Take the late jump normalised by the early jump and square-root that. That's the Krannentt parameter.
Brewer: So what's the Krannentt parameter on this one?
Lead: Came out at 1.64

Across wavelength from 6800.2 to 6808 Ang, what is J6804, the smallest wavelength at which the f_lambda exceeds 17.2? 6802.54 Ang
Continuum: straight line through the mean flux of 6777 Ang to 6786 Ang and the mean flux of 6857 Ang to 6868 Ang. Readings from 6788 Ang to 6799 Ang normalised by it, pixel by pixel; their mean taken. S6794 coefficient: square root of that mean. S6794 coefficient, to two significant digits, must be 0.98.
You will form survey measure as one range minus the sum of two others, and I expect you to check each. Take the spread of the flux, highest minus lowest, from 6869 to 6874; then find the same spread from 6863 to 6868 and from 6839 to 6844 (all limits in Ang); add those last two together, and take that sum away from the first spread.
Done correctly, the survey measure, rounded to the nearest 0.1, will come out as -2.1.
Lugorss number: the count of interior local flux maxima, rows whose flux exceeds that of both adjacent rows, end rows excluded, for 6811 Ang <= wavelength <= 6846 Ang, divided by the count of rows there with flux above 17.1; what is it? 0.70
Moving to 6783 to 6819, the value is 2.67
